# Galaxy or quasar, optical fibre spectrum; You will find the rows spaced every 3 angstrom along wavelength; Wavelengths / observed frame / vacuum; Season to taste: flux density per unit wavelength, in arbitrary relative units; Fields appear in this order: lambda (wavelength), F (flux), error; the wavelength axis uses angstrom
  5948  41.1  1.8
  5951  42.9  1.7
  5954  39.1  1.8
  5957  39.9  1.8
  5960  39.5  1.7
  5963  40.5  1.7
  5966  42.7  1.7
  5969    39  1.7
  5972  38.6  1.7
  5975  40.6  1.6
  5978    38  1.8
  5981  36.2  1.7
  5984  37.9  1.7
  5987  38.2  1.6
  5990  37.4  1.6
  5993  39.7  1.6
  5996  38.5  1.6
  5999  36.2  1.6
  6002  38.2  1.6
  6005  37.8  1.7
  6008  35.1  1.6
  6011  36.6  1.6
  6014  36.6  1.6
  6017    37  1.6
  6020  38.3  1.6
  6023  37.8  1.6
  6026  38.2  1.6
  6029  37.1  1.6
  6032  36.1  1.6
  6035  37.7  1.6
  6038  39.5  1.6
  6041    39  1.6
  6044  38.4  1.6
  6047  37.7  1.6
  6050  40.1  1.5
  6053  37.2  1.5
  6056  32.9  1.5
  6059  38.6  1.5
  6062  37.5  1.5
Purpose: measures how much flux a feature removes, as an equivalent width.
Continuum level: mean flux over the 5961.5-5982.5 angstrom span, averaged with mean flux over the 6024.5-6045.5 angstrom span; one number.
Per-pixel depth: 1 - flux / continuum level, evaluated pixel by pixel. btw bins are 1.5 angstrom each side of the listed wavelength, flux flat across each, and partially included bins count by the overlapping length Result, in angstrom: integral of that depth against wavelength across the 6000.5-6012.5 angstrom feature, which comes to 0.5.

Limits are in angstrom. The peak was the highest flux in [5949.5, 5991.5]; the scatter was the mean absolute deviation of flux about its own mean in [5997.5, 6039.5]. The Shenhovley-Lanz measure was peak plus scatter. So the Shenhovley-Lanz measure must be 43.8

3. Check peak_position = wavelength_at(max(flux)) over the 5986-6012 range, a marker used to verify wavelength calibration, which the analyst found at 5993 angstrom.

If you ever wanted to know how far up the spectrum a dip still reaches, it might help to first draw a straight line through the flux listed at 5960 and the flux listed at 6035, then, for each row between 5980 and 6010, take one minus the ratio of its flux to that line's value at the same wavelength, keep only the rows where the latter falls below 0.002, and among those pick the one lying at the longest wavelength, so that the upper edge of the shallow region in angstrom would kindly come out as 5993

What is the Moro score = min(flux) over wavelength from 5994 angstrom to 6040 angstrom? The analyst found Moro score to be 35.1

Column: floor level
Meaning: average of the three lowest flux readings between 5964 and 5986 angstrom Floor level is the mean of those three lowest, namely 37.4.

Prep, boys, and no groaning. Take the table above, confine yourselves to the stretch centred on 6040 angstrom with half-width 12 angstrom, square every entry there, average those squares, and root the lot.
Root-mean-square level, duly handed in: 38.2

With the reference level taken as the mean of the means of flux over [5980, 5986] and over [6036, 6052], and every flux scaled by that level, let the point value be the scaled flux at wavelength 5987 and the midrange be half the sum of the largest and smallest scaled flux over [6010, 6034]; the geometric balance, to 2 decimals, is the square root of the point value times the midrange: 0.99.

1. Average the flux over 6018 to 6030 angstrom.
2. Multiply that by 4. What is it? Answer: 151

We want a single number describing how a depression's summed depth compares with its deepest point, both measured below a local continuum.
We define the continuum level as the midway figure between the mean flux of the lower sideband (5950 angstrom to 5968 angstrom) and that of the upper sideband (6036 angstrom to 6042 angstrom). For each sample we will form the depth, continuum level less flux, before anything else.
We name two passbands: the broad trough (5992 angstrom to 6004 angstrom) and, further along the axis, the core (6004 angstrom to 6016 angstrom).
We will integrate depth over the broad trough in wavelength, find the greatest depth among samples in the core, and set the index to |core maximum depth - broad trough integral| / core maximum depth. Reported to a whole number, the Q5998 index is 4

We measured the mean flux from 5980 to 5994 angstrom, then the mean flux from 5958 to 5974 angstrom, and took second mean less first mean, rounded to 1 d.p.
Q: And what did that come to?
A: 2.2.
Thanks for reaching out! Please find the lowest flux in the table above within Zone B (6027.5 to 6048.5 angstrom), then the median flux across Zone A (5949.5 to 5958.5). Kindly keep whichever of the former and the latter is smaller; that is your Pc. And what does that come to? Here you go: 36.1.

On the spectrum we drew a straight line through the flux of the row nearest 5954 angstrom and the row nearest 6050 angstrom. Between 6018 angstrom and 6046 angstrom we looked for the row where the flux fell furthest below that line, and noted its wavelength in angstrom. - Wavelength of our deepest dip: 6032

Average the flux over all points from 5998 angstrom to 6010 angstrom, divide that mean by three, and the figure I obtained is 12.3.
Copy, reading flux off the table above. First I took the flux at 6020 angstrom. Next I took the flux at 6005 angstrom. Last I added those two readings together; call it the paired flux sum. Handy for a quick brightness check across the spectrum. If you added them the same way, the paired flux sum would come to 76.1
